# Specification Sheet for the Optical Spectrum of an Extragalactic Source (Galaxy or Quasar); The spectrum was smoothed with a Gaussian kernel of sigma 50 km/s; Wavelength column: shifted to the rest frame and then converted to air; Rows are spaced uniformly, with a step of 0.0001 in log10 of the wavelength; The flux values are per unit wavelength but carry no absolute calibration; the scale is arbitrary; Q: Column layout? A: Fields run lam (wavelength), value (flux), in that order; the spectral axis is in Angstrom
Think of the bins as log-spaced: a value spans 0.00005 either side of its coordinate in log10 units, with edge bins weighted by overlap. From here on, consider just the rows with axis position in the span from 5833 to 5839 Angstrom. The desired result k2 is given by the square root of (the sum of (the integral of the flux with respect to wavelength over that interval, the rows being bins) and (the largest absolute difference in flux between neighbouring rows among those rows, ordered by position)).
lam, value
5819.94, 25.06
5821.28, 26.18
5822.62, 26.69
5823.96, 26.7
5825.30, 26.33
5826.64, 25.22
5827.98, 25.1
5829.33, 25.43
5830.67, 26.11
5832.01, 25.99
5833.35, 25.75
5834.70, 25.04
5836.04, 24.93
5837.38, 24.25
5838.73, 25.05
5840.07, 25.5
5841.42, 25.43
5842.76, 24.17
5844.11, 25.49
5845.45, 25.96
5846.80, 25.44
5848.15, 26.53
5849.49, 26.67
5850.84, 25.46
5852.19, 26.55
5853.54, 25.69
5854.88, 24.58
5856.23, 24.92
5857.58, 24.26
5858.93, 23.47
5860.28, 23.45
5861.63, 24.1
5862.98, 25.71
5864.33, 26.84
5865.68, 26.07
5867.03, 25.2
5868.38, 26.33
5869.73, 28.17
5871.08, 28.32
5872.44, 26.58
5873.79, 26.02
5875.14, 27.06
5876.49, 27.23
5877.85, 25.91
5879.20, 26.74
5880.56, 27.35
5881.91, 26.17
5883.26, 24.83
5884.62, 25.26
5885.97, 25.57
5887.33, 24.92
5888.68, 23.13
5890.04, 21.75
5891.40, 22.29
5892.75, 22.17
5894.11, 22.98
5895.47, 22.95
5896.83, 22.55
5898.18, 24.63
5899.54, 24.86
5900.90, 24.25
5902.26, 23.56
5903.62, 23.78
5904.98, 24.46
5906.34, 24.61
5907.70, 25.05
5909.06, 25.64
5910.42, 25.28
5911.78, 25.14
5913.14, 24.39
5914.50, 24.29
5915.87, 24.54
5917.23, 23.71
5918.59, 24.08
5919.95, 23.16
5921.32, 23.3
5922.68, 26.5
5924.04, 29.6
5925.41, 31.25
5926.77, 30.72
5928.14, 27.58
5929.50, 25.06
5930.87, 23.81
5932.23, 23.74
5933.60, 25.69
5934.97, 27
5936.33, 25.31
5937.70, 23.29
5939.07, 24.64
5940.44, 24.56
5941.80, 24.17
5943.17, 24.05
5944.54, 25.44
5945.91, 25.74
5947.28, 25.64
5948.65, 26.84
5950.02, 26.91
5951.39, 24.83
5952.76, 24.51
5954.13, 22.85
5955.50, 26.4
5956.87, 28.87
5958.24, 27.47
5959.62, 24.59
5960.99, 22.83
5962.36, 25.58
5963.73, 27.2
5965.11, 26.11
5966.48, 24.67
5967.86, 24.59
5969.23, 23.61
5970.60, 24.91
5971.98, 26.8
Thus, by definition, 12.3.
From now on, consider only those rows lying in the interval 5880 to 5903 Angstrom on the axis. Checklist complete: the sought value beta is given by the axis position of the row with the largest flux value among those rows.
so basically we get 5880.56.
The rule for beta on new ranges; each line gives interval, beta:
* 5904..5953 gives 5925.41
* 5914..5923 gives 5922.68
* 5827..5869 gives 5864.33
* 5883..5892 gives 5885.97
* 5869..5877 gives 5871.08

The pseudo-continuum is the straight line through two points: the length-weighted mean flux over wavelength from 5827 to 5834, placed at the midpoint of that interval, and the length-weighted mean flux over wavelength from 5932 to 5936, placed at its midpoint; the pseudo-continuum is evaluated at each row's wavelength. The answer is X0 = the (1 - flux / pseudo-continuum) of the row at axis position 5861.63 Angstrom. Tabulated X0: 0.06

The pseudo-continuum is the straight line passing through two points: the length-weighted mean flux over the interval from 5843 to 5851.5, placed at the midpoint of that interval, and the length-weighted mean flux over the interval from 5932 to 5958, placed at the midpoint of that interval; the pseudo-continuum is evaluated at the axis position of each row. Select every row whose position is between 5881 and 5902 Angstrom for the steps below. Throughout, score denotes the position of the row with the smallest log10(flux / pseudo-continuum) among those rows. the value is 5890.04 Angstrom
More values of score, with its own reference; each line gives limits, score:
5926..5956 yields 5954.13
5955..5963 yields 5960.99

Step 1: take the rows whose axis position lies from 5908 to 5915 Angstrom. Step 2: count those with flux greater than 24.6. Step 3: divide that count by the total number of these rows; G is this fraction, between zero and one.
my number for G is 0.60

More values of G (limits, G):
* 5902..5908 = 0.40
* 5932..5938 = 0.60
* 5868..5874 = 1.00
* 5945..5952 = 1.00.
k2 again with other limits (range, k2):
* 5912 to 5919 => 13.1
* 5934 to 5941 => 13.3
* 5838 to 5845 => 13.3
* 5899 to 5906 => 13.0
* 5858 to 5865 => 13.2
